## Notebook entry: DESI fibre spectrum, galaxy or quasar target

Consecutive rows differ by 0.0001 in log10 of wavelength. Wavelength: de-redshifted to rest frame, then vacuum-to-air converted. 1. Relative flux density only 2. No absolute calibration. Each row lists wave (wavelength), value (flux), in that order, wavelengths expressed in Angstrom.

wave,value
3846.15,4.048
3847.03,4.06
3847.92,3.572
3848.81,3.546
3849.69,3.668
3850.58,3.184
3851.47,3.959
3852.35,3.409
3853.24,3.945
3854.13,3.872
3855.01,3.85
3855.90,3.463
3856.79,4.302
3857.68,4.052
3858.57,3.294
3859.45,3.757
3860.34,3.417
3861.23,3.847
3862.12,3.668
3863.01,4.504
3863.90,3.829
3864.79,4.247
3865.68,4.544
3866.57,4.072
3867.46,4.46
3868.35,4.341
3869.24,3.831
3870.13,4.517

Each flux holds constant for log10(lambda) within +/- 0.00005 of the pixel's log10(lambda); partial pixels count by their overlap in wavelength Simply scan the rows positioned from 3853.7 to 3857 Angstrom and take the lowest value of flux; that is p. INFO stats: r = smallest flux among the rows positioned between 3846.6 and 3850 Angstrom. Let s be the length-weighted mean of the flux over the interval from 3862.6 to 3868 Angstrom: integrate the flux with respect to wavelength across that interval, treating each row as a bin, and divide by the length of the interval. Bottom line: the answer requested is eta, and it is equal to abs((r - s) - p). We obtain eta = 4.19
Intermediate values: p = 3.463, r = 3.546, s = 4.3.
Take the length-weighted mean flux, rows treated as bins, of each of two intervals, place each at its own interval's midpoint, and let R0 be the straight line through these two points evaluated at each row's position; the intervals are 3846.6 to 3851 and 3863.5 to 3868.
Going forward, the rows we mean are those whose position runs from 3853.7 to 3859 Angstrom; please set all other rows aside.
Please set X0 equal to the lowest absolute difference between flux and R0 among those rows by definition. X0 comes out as 0.015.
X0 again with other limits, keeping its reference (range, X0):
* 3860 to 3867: 0.045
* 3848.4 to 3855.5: 0.015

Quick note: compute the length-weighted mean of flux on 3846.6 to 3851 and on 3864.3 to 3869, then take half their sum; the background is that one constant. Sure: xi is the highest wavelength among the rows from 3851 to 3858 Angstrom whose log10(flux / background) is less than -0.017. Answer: 3855.90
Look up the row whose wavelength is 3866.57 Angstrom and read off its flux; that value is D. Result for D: 4.072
